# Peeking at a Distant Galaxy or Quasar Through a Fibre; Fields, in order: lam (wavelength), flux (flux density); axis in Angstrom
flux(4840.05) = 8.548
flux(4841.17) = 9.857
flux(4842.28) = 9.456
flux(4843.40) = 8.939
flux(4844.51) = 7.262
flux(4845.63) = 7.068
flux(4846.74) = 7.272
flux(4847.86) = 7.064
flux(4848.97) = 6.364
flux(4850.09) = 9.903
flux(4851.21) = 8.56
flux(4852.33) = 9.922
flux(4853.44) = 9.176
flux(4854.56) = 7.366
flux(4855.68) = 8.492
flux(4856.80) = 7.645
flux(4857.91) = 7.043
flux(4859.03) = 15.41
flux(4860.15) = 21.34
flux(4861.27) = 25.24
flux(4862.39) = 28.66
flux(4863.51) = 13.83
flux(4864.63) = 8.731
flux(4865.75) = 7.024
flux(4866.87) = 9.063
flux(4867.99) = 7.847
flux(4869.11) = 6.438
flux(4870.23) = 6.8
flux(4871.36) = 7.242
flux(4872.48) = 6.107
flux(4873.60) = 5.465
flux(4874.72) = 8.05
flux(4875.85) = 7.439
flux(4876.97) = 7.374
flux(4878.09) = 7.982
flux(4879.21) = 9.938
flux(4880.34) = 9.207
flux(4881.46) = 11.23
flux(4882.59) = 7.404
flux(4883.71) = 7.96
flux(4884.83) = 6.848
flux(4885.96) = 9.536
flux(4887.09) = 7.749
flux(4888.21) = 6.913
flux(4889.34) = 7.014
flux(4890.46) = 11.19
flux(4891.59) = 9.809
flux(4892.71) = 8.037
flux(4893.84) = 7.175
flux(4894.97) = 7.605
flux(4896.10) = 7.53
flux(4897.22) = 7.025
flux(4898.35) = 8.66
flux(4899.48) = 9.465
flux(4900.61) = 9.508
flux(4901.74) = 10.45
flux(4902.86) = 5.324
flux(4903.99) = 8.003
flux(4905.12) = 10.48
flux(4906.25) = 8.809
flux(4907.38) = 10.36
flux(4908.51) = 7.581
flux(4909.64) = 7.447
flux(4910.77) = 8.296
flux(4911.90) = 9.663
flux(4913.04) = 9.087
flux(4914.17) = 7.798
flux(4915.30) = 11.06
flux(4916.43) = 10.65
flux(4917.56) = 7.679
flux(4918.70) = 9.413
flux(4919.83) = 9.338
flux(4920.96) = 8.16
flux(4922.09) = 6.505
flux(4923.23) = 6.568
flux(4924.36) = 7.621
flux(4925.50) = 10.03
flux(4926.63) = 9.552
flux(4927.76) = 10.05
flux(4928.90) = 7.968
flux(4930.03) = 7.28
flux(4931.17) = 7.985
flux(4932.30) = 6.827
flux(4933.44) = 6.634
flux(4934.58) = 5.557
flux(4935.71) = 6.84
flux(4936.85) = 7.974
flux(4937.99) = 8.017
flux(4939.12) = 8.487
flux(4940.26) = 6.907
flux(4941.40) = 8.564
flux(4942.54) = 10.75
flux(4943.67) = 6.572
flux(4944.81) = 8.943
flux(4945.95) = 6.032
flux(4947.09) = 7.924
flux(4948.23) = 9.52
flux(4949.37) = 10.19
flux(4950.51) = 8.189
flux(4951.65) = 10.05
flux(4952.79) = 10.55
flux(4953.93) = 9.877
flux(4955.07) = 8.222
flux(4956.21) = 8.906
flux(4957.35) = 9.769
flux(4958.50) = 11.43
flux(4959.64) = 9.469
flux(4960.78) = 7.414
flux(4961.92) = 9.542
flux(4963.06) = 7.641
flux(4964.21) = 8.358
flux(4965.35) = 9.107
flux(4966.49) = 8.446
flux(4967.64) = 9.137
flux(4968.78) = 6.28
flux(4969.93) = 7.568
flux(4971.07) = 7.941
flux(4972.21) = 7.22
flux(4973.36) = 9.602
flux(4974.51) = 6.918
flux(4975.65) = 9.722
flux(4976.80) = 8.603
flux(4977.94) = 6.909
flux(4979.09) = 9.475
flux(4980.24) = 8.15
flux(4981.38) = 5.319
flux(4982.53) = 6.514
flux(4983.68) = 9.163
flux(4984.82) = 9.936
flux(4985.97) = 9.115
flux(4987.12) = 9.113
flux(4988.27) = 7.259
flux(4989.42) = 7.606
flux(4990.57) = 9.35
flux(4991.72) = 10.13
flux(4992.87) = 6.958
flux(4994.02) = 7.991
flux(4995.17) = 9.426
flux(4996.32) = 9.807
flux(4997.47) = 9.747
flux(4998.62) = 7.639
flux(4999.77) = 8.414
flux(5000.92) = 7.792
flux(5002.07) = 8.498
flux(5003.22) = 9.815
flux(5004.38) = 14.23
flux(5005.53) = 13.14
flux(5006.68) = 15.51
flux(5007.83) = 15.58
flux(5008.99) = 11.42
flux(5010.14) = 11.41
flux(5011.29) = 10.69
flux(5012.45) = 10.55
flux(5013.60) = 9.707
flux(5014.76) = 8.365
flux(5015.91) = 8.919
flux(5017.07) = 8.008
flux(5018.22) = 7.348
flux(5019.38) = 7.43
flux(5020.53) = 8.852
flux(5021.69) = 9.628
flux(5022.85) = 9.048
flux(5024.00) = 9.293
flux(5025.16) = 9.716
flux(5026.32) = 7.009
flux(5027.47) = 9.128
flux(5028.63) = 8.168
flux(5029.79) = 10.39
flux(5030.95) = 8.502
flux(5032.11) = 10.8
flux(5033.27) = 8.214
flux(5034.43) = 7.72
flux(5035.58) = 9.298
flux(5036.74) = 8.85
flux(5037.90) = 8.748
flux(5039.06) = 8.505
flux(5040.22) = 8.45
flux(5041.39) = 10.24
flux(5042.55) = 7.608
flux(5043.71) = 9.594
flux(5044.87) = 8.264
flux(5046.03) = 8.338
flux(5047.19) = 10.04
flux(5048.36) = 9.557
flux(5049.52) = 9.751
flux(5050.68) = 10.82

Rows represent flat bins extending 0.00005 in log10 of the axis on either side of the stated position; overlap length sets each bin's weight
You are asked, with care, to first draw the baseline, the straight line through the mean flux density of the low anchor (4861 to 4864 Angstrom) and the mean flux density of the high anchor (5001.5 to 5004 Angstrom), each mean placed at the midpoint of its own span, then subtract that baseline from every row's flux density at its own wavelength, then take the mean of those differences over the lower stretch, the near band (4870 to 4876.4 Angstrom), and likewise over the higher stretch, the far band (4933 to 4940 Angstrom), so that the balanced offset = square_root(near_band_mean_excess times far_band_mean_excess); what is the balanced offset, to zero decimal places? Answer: 11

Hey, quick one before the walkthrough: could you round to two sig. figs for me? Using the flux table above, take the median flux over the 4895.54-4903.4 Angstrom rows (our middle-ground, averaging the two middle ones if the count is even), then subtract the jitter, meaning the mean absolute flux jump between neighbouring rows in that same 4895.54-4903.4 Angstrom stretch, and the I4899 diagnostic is 7.2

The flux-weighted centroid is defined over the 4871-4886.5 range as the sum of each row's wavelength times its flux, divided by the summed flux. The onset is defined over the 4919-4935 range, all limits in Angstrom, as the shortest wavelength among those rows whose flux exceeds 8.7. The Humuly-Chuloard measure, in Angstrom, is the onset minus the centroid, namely 40.8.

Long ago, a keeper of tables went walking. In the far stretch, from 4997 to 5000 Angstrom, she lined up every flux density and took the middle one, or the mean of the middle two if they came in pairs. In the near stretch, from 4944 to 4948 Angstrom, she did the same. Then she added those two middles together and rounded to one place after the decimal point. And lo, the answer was 16.3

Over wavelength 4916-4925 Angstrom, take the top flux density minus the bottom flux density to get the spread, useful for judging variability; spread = 4.1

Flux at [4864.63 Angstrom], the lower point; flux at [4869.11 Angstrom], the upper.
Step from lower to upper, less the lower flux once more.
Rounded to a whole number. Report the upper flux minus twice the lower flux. -11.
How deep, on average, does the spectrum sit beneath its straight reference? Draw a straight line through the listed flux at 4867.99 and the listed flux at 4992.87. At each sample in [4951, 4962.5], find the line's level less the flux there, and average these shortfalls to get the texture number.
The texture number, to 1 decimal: -2.3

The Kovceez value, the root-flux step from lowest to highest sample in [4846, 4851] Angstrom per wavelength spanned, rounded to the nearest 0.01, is 0.13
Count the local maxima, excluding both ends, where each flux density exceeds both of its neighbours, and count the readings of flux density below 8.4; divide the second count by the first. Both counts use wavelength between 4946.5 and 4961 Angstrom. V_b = 1.3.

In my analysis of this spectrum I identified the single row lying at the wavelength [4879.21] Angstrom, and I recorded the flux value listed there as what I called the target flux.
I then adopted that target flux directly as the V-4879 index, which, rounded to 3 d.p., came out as 9.938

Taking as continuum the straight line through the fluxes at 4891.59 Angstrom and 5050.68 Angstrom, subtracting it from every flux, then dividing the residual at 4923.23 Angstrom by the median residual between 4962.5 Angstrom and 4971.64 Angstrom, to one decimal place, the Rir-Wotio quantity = 1.6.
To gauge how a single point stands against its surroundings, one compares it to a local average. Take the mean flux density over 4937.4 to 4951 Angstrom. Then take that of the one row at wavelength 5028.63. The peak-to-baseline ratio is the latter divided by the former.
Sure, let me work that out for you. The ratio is 0.98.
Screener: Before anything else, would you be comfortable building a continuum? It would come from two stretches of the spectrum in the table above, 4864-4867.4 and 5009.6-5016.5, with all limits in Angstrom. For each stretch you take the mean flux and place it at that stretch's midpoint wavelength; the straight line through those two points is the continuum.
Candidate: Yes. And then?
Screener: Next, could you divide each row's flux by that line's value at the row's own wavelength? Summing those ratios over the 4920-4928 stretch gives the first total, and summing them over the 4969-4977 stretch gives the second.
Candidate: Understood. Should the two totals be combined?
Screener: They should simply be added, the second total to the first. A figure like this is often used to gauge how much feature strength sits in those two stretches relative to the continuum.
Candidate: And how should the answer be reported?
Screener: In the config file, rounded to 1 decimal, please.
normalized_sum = 12.6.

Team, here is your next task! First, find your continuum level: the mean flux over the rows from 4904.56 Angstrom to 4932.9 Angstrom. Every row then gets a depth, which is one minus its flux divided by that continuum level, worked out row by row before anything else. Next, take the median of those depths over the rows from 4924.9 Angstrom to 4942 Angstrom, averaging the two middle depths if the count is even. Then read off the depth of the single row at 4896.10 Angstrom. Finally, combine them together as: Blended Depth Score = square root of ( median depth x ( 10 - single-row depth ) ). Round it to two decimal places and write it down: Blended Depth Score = 0.88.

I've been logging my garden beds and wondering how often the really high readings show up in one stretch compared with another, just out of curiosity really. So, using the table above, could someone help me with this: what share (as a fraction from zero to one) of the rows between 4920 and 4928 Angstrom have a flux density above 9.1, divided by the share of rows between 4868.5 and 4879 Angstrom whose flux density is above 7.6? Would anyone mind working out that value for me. 1.9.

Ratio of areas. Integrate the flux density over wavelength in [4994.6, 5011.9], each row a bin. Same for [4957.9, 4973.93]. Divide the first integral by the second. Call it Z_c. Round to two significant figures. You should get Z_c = 1.4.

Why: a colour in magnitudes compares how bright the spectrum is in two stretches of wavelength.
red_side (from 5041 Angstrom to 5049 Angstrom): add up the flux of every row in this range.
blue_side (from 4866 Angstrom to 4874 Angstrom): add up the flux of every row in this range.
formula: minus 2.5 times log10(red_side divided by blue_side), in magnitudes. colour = -0.28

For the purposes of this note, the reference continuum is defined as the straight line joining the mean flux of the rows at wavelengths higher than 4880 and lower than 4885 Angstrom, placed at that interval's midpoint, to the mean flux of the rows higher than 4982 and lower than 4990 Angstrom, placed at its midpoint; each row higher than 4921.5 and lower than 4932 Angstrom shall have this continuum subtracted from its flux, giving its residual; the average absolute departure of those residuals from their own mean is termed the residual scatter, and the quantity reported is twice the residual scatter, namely 2.27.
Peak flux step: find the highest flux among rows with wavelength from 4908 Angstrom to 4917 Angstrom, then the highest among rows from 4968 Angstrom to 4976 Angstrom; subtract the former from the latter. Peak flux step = -1.3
